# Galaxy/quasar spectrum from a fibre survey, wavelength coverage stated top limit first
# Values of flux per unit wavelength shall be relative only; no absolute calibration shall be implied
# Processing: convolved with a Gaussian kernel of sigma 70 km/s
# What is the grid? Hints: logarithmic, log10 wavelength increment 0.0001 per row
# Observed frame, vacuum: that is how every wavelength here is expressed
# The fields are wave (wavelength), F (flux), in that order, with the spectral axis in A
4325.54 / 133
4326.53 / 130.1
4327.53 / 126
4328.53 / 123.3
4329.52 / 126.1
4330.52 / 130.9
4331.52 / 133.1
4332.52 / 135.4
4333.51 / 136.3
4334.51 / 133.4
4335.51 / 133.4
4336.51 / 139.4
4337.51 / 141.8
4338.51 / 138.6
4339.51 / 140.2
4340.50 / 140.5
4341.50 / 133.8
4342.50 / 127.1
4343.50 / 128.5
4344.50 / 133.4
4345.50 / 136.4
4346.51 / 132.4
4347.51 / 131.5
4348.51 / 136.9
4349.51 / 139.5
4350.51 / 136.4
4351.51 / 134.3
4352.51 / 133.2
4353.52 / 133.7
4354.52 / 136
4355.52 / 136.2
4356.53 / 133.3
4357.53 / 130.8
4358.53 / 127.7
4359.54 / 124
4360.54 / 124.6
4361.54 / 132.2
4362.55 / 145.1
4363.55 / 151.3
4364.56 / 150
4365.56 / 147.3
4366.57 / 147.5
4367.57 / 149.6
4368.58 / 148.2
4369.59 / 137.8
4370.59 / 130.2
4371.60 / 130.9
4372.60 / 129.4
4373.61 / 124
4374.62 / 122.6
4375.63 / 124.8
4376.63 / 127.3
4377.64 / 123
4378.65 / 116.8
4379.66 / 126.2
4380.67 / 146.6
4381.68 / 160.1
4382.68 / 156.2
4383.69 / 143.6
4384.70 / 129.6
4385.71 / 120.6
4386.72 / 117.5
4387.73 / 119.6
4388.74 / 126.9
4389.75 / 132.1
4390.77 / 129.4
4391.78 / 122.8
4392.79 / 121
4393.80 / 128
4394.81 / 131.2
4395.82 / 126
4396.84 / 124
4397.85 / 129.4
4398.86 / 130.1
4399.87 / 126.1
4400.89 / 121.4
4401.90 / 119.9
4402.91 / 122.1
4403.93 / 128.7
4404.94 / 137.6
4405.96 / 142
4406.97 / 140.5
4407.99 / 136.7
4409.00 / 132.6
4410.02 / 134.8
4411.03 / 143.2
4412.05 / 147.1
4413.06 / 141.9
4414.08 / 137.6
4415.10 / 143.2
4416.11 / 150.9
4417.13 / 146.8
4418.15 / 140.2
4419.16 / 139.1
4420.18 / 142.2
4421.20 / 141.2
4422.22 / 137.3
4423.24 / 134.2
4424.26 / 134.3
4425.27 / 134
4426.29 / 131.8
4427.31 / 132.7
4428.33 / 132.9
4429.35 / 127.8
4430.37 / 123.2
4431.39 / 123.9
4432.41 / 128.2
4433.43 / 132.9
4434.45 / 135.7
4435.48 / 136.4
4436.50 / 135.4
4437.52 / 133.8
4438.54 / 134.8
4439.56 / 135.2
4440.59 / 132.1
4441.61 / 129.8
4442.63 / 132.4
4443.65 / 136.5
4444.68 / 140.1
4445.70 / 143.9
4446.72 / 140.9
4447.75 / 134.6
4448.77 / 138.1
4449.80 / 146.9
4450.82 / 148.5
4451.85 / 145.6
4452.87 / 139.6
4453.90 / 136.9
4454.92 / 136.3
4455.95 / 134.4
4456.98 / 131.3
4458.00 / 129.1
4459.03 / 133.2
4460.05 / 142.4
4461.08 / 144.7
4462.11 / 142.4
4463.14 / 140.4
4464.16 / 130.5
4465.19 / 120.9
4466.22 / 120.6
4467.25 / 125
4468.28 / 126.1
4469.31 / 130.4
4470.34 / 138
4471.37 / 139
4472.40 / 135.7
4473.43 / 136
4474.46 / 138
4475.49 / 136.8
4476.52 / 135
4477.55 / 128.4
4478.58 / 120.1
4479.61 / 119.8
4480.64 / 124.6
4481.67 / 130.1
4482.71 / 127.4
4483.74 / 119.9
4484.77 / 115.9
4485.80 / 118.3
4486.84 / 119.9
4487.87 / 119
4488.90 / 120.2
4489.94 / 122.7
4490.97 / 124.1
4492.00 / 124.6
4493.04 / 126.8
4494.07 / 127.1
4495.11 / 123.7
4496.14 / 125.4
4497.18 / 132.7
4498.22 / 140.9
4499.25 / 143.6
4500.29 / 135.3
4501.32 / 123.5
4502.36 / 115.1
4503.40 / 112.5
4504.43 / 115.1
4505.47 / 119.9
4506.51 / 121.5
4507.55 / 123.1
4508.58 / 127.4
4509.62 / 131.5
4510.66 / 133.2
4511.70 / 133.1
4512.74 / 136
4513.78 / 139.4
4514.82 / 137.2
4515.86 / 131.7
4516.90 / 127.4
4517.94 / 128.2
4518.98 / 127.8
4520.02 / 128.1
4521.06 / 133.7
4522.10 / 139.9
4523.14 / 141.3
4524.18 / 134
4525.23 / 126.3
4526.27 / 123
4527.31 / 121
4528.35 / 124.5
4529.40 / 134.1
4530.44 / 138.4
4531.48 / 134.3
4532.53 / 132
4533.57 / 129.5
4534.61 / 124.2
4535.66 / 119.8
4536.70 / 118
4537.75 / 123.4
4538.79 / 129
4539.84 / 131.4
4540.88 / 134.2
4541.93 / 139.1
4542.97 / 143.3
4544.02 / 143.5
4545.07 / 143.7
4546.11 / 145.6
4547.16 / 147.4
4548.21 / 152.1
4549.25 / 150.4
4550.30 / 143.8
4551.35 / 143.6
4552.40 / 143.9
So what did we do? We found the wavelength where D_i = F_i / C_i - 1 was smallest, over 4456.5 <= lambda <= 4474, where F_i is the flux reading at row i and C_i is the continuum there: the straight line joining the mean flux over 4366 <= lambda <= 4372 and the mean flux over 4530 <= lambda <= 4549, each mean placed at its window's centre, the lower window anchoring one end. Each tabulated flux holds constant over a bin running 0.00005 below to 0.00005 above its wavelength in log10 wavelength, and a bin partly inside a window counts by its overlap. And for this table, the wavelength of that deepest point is 4466.22 A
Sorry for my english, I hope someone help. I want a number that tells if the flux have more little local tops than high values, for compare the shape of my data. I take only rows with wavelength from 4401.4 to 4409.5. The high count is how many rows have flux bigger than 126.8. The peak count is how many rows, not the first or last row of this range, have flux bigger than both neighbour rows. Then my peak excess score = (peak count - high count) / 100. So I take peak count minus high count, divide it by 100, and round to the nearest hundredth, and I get -0.05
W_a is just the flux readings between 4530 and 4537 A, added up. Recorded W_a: 896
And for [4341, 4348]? 923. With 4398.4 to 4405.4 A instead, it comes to 886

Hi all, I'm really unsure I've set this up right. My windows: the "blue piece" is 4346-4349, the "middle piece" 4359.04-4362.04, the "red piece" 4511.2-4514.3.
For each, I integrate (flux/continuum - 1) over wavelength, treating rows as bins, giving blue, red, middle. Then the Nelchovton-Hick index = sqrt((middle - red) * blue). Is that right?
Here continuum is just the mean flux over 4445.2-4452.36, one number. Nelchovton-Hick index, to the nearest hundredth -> 0.19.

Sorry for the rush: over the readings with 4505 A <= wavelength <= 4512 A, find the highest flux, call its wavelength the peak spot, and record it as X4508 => 4510.66 A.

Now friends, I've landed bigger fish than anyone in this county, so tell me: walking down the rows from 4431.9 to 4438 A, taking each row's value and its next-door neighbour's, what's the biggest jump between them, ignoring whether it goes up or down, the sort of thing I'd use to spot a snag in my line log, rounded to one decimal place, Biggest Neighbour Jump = 4.7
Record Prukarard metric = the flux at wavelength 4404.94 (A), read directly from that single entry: 137.6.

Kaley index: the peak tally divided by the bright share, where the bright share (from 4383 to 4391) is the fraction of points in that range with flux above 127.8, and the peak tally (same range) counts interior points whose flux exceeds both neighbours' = 2.0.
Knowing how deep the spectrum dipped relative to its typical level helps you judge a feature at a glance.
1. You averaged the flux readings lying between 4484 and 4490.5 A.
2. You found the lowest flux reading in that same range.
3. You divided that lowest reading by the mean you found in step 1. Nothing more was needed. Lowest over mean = 0.97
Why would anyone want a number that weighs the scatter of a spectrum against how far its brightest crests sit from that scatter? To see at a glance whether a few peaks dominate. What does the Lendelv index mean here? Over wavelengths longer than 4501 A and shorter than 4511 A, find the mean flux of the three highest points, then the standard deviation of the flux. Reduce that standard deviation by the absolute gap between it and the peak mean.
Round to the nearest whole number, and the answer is -117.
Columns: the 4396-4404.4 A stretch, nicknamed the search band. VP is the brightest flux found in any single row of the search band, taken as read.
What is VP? 130.1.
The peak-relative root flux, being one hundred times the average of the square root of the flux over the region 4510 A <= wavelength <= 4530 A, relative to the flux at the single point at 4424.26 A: 8.54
